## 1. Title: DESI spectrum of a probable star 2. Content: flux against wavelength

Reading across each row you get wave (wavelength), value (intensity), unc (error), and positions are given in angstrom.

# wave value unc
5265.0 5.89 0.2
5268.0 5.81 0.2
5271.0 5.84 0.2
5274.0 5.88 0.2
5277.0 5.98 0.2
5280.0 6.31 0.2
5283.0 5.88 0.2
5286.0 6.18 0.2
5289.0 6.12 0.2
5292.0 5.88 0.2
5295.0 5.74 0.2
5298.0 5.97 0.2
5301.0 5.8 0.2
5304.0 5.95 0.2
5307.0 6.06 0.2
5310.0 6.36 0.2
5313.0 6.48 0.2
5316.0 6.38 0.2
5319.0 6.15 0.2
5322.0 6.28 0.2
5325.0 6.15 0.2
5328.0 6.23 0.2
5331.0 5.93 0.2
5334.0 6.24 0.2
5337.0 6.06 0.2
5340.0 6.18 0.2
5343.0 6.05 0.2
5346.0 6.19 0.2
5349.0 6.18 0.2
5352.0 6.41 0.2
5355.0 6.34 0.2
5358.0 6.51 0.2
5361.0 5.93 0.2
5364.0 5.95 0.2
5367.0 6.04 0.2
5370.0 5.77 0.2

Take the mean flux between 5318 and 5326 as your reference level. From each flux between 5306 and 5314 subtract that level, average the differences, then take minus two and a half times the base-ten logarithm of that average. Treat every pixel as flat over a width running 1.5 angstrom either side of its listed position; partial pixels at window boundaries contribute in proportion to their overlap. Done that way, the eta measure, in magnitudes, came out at 2.4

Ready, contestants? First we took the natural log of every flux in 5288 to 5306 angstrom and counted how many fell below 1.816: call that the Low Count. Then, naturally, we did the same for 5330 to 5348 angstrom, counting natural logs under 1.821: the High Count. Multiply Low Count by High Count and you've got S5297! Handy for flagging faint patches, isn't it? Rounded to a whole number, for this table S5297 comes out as 18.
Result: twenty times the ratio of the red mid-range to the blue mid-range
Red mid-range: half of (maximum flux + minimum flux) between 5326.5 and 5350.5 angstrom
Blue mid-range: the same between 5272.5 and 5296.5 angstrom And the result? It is 20.20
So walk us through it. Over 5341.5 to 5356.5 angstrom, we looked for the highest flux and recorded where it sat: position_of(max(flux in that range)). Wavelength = 5352.0 angstrom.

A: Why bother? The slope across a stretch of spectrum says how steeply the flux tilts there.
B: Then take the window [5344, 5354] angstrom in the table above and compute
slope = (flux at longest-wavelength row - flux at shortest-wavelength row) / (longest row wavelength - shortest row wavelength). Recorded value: 0.04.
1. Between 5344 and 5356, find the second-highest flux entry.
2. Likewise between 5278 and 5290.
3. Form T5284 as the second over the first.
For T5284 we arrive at 0.97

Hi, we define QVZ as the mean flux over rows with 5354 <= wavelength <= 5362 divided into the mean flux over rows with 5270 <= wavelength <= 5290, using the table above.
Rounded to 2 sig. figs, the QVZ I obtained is 0.96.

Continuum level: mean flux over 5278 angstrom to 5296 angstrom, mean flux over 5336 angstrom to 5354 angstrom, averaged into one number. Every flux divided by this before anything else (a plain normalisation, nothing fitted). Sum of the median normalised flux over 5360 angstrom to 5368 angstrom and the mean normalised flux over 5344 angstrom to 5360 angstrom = 2.01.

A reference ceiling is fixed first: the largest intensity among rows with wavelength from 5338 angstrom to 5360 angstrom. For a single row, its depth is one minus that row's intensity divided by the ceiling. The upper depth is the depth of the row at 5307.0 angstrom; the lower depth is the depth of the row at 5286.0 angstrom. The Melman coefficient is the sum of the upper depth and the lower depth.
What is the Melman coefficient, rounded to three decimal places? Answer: 0.120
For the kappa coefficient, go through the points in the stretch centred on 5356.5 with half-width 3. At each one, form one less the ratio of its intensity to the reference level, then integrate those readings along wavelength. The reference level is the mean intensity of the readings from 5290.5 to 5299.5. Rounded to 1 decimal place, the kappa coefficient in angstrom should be -0.6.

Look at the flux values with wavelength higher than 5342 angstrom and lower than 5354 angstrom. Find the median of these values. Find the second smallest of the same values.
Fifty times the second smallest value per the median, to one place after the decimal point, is 50.0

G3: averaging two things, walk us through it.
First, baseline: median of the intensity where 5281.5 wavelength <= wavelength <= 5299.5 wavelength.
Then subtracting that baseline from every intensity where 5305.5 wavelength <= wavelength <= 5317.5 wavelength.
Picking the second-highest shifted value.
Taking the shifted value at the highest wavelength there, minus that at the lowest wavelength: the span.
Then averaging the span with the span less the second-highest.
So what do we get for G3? 0.09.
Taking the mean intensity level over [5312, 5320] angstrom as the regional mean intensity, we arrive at 6.34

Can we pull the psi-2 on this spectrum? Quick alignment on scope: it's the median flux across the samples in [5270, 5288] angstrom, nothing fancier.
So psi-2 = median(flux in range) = 5.93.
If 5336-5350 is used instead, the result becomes 6.18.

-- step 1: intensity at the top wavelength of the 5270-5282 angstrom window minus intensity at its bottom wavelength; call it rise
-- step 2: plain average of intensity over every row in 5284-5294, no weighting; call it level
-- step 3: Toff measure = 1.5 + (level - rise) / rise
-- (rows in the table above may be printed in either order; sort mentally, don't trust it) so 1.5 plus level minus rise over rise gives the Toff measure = 13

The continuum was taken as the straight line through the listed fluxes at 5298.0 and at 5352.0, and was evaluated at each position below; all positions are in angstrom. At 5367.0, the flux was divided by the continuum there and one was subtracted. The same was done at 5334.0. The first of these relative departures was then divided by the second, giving 20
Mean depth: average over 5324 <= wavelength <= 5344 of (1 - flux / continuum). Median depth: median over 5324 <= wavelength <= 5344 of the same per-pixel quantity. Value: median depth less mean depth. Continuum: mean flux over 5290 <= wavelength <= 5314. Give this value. -0.005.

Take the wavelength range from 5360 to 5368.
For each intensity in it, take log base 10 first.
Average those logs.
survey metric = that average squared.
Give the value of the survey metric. 0.60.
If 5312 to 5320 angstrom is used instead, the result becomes 0.64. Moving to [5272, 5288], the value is 0.61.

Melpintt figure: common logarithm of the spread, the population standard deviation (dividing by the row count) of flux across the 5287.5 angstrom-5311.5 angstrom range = -0.73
